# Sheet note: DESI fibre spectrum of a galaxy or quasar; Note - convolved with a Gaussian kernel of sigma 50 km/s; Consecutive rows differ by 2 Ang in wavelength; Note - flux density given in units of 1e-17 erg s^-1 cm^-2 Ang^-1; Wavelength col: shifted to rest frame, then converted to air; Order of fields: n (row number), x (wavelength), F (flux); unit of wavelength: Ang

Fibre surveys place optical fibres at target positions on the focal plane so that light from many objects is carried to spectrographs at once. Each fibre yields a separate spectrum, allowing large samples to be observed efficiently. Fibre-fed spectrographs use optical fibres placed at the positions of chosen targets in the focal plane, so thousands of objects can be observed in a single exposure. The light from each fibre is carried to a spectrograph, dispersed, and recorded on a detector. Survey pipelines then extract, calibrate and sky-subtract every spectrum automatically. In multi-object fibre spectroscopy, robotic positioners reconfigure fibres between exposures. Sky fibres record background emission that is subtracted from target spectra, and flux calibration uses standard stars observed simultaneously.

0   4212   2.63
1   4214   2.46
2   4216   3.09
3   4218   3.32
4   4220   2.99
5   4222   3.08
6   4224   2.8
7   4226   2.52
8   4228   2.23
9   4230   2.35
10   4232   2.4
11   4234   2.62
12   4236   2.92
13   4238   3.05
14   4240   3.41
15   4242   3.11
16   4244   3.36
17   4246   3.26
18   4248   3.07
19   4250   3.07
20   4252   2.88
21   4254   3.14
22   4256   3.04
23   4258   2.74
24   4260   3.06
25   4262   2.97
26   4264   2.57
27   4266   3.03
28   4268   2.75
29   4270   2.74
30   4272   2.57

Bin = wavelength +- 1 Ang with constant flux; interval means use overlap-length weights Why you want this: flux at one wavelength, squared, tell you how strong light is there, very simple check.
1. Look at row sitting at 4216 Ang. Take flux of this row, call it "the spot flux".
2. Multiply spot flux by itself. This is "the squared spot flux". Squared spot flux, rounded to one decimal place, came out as 9.5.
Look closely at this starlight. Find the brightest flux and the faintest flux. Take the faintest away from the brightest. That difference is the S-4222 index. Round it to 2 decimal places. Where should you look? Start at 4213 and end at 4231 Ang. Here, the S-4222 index 1.09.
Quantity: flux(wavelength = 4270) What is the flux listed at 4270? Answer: 2.74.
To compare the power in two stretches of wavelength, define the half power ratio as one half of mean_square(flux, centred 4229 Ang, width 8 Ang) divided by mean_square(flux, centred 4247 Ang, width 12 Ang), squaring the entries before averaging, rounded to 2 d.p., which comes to 0.29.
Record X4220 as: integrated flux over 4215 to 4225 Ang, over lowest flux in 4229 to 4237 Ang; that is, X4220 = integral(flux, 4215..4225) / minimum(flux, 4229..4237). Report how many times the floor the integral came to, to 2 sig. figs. 13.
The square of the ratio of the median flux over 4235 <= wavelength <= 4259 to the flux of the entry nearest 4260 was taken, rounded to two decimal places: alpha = 1.01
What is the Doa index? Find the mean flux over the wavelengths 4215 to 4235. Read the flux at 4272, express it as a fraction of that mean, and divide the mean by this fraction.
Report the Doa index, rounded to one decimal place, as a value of 2.9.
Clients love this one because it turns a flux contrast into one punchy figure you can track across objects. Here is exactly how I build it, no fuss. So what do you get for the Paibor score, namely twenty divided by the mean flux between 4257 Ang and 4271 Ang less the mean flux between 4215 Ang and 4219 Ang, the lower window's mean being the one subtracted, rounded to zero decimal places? -54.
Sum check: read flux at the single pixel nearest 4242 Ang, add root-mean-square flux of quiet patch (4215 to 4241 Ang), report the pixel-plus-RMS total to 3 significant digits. 5.96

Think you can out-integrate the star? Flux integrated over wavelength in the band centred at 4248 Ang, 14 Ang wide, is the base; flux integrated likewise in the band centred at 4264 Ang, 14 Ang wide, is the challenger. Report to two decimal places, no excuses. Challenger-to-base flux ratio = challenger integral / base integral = 0.91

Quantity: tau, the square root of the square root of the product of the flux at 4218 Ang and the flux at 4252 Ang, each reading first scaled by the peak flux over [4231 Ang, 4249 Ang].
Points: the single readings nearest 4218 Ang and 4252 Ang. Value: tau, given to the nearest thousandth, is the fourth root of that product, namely 0.952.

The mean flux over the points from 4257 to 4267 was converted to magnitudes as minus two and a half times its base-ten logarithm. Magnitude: -1.15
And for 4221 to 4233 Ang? -1.02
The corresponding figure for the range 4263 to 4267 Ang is -1.12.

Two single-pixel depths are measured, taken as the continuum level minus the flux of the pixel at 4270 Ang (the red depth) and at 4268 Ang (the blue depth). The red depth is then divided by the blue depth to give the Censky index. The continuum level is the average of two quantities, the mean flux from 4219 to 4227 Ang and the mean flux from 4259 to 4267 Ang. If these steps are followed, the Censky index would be 1.1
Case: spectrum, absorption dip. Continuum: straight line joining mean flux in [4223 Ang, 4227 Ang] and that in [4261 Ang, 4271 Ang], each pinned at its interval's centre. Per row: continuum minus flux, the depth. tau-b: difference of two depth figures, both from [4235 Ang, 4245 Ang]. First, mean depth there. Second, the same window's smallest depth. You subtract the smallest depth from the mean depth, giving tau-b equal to 0.24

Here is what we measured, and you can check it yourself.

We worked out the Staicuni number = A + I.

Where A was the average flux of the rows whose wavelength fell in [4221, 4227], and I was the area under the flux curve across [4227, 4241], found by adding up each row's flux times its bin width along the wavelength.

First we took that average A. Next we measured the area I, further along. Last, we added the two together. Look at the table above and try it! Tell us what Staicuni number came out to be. 41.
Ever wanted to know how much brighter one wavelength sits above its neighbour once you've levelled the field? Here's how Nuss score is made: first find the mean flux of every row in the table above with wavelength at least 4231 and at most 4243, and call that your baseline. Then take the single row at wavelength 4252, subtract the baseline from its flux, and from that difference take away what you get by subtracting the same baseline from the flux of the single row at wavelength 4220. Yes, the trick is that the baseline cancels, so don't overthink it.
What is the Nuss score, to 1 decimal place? -0.1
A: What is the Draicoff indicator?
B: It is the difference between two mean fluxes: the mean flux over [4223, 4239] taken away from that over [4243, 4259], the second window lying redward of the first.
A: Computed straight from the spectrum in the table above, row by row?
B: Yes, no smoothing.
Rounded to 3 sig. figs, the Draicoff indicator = 0.459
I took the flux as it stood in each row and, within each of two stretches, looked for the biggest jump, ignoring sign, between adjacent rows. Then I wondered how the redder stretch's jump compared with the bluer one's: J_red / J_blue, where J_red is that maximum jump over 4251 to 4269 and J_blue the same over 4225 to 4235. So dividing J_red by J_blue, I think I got 1.6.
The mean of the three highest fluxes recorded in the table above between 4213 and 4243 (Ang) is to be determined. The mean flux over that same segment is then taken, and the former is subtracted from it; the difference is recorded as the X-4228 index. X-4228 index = -0.46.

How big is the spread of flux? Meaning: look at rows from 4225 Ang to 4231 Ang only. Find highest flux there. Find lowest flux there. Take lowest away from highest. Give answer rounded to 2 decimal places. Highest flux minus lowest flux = 0.29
